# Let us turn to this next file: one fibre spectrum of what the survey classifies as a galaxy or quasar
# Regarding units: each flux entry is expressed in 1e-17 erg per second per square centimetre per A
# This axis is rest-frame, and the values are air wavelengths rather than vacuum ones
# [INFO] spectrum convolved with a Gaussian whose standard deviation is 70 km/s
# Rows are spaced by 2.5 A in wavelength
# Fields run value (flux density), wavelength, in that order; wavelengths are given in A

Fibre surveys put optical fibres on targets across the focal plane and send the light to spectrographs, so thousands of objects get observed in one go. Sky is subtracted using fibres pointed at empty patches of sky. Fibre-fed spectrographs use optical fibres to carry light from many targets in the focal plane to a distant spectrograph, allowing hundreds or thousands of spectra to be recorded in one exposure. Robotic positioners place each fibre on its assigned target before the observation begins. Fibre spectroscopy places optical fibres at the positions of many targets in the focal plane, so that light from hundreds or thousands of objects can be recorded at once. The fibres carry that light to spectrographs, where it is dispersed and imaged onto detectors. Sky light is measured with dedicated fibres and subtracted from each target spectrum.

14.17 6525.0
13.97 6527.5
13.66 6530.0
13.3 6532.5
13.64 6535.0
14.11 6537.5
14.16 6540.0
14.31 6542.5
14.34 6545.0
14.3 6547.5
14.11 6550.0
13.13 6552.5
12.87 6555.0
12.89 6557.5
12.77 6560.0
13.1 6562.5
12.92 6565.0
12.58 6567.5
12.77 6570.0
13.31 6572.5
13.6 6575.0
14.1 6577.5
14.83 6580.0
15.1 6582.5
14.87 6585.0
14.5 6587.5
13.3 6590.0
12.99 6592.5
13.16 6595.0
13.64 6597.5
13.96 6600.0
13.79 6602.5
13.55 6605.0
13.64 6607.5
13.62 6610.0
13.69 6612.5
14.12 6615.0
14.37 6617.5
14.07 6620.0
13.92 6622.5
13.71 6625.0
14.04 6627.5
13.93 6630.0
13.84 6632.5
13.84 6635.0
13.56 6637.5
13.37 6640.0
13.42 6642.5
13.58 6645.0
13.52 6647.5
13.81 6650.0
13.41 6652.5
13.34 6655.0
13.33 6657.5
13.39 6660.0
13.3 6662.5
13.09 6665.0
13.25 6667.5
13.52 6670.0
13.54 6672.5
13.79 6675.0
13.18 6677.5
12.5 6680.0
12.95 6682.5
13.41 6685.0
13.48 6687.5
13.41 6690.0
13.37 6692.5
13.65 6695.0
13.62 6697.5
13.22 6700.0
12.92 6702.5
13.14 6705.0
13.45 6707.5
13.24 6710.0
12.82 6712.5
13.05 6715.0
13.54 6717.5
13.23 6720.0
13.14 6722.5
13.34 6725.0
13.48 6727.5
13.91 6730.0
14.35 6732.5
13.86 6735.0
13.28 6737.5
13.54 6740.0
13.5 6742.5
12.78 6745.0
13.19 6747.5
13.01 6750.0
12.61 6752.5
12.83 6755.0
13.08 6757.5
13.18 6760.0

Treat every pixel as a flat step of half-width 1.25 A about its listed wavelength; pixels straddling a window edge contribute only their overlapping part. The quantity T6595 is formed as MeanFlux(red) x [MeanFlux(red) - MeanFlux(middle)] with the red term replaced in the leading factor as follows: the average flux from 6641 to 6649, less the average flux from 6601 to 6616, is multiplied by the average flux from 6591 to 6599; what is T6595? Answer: -3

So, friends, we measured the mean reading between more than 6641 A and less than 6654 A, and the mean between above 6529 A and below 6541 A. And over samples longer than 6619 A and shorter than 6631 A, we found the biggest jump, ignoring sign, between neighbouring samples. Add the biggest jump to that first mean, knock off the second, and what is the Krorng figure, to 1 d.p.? 0.1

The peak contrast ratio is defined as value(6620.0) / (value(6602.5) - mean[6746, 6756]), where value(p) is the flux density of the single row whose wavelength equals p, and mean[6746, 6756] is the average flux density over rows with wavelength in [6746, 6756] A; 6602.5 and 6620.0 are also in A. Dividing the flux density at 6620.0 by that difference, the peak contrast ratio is 16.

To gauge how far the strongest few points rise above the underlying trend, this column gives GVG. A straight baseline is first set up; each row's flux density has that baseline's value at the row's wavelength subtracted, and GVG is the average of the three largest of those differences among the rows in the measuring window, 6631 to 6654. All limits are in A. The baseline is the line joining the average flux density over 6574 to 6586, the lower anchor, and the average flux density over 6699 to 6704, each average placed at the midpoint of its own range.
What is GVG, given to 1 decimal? 0.0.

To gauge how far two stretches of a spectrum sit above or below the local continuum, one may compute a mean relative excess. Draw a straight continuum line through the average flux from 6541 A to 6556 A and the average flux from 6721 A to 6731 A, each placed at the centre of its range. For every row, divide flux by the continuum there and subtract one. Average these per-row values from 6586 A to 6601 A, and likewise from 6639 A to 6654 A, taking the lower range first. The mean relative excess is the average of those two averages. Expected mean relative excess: -0.010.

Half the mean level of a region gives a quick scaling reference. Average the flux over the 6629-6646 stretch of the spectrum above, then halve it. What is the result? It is 6.82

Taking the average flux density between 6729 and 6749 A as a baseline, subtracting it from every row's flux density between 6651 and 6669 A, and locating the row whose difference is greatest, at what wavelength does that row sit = 6652.5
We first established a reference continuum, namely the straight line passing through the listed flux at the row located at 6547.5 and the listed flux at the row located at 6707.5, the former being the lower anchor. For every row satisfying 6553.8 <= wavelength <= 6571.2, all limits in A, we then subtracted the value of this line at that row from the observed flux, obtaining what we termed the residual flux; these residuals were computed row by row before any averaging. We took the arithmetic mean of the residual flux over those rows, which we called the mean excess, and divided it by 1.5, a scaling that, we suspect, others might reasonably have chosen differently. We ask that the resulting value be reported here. -0.92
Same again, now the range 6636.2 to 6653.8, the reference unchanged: -0.17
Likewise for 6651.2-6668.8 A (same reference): -0.27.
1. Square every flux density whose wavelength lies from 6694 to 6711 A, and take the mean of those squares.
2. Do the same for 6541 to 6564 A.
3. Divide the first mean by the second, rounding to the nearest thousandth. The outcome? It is 0.966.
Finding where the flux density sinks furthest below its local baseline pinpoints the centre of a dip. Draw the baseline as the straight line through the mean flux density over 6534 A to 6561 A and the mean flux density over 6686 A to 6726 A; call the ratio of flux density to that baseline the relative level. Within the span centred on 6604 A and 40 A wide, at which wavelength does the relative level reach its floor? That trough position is 6592.5 A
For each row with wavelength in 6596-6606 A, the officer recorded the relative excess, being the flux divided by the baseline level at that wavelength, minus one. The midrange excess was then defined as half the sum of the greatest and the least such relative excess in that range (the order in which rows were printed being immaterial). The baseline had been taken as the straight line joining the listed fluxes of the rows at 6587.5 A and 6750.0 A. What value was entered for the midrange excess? -0.042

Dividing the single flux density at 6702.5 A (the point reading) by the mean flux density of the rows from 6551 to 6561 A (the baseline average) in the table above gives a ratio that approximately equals 1.00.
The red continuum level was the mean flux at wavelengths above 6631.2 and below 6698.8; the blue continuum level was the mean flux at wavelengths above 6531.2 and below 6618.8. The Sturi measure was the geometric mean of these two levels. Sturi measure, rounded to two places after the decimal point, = 13.56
